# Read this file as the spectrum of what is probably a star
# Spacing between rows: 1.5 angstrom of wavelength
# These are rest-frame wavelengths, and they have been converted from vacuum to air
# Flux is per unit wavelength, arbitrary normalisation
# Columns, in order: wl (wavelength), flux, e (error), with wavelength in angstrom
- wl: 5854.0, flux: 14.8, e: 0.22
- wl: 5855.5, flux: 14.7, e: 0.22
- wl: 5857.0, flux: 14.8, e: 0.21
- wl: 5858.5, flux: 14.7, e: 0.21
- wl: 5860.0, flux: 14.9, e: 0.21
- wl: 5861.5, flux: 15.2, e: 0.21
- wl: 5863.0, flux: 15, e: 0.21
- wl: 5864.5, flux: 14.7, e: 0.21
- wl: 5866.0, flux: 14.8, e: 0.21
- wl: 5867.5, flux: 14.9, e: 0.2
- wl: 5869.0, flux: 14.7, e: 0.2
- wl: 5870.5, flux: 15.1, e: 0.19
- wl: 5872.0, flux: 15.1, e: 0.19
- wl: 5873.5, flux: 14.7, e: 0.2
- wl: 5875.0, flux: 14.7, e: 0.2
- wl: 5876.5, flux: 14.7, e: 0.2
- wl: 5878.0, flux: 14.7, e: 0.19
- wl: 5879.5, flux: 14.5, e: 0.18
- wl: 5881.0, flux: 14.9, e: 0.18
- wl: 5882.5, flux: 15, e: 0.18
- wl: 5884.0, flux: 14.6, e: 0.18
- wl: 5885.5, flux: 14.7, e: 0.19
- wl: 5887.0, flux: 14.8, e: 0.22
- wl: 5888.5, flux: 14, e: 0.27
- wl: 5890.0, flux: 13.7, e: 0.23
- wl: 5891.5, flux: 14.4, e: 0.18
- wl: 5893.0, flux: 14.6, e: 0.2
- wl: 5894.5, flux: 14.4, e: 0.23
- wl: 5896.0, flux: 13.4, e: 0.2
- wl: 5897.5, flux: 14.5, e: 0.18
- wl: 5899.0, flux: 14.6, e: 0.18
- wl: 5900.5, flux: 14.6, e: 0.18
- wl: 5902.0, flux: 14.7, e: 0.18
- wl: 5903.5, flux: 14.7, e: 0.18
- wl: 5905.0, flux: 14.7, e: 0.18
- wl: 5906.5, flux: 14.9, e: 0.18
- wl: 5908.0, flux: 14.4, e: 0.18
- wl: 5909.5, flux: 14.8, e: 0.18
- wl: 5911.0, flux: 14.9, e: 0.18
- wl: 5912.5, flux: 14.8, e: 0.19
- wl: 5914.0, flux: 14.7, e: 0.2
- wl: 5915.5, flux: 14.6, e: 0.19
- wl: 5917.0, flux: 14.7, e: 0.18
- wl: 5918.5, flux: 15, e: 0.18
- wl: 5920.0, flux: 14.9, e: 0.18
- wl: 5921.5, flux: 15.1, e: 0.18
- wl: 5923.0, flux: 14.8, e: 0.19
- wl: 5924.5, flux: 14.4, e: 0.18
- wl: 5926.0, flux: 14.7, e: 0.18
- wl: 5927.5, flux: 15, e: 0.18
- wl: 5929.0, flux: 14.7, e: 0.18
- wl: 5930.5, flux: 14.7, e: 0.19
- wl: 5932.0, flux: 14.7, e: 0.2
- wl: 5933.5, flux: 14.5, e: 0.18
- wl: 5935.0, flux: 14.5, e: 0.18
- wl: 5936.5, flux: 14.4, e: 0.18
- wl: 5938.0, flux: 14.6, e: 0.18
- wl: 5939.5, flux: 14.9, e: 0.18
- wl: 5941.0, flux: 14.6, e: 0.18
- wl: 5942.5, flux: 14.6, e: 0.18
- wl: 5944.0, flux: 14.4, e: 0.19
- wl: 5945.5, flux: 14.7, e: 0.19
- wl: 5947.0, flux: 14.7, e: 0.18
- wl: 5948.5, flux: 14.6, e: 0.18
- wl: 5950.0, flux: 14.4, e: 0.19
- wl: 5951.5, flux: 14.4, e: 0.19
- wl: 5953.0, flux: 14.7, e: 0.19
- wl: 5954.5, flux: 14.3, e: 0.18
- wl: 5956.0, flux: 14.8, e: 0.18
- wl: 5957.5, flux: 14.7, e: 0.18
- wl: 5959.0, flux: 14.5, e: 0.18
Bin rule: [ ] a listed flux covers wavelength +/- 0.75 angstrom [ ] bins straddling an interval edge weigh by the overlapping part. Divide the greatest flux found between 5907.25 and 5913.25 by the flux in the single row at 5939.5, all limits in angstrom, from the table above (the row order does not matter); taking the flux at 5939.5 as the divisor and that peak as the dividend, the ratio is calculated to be 1.00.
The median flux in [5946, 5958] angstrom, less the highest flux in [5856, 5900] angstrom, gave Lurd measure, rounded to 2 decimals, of -0.55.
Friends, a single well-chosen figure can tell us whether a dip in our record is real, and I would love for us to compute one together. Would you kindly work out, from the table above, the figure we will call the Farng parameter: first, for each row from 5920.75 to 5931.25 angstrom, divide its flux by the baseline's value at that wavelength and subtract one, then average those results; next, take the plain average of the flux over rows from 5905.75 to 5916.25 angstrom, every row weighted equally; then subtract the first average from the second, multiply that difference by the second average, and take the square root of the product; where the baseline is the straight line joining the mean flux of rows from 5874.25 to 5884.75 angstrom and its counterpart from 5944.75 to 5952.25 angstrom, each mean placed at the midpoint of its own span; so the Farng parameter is 14.72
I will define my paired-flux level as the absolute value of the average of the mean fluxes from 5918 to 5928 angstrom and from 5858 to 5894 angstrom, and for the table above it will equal 14.8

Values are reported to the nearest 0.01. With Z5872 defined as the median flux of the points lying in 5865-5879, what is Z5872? 14.70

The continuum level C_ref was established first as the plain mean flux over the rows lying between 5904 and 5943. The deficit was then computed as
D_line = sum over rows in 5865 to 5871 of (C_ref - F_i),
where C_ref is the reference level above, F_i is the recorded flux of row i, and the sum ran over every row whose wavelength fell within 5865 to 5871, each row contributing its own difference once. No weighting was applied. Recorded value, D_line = -0.6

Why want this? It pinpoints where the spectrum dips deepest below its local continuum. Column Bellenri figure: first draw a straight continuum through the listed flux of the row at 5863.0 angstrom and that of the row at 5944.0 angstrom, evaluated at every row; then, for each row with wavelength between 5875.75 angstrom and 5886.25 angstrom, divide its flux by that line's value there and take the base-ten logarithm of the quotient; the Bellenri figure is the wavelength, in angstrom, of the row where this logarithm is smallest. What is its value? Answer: 5879.5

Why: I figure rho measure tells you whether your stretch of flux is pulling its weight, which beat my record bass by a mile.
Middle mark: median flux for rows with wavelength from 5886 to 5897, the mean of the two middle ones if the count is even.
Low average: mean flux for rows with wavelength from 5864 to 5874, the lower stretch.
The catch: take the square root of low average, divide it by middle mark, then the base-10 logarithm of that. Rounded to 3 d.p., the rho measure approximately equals -0.572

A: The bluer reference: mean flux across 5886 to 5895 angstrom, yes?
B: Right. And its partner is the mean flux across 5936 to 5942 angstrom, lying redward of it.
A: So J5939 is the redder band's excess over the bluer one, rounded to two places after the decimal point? 0.31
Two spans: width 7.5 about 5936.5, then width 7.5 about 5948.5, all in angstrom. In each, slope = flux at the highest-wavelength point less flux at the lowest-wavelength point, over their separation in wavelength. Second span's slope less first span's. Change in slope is -0.12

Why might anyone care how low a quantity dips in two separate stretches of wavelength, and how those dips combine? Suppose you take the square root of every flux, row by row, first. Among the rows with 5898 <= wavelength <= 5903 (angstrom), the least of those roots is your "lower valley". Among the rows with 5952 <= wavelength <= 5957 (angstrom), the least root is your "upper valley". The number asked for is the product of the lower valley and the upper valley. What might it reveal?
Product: 14.4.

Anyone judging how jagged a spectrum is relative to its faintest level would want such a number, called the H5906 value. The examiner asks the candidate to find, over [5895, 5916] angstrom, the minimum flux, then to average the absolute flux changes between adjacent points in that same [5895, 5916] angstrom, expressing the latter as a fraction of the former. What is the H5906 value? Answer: 0.016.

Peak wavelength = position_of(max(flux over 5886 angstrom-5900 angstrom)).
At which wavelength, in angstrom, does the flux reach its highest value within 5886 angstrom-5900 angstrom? 5887.0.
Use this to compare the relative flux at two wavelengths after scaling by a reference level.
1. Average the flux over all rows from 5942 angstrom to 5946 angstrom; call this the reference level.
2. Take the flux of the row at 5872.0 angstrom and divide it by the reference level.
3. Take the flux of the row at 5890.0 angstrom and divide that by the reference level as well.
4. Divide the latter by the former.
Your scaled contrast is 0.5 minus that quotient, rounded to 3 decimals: -0.407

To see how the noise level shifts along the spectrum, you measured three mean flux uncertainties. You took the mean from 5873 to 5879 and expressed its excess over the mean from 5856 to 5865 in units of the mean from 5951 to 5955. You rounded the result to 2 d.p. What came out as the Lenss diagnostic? -0.07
